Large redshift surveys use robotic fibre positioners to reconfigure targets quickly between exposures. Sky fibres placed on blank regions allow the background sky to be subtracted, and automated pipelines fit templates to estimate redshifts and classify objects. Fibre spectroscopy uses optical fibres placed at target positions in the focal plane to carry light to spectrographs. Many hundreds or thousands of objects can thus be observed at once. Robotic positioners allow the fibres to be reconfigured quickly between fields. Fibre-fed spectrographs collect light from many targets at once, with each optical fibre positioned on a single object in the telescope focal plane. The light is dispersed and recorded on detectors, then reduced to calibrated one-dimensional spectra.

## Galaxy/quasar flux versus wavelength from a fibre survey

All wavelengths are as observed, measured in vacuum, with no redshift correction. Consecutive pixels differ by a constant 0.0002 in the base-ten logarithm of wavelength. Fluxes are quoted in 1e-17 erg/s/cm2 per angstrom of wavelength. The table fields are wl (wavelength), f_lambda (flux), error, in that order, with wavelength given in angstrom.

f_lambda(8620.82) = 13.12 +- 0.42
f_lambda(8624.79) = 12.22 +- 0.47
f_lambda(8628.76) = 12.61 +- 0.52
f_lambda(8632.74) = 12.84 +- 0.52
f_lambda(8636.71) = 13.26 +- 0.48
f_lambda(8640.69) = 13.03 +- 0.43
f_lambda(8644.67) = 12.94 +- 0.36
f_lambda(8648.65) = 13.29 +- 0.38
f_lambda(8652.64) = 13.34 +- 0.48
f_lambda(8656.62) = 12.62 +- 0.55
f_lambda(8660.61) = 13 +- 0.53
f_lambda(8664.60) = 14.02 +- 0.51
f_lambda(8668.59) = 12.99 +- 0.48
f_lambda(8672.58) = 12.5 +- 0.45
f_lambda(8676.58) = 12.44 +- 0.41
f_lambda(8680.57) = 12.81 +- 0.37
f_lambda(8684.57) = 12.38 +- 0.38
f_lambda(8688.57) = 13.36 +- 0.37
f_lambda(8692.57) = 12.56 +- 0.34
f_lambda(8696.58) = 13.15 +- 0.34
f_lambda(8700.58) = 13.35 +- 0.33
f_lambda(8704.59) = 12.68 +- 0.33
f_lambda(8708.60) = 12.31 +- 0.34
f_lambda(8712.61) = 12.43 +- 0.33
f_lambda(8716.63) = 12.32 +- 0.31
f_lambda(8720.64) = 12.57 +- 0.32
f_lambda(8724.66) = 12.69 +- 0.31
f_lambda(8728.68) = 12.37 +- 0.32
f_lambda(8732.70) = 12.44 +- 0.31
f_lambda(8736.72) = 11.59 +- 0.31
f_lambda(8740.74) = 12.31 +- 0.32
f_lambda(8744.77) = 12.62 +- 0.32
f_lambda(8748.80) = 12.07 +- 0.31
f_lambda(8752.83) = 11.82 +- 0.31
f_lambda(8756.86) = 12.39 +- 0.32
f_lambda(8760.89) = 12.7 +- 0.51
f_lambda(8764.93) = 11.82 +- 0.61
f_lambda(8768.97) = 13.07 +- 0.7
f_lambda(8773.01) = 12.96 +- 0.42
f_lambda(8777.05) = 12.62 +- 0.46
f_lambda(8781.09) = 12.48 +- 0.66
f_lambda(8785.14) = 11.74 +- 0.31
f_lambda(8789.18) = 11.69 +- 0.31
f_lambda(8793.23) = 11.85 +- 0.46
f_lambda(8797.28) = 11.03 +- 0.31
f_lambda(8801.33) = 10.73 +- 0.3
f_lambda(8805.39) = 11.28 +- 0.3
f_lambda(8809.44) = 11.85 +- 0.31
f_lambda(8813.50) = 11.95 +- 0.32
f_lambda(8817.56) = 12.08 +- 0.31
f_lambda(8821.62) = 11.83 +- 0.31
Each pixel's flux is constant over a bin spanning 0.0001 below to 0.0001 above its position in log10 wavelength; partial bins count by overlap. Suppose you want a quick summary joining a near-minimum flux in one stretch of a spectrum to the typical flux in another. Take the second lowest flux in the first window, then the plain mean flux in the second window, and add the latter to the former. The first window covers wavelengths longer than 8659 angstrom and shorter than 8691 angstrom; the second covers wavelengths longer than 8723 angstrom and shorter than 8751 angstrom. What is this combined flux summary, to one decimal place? 24.7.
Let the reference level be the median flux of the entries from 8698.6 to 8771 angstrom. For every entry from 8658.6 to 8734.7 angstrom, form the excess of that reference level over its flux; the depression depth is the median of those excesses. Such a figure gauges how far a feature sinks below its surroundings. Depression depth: -0.16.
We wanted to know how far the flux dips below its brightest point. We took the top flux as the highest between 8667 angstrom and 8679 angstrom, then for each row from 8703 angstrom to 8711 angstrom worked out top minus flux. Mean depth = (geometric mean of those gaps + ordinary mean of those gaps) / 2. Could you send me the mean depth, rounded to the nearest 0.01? 0.48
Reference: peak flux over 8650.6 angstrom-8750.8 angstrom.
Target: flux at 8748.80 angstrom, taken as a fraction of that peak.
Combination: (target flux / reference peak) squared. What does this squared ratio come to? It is 0.74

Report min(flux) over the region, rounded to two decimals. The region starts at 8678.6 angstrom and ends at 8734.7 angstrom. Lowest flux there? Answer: 12.31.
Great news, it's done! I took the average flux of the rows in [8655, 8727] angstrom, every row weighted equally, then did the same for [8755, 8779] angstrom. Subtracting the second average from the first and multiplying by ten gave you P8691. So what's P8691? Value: 1.9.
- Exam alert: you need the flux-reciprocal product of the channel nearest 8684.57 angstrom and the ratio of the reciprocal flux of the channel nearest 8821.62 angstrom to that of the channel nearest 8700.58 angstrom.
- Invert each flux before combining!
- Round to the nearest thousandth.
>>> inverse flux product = 0.091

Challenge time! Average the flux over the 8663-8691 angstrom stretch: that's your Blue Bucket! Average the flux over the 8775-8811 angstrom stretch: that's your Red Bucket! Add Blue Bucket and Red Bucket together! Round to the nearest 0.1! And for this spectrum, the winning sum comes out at 24.6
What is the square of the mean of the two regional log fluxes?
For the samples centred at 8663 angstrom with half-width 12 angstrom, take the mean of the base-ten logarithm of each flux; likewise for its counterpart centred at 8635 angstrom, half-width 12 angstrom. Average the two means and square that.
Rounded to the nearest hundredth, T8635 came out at 1.24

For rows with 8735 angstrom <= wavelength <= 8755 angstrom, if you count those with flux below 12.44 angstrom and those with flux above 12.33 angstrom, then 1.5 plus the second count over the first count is 1.75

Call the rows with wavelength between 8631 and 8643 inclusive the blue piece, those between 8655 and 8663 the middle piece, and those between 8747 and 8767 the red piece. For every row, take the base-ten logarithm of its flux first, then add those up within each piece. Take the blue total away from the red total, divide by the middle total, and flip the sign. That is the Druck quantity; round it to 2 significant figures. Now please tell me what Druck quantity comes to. -0.94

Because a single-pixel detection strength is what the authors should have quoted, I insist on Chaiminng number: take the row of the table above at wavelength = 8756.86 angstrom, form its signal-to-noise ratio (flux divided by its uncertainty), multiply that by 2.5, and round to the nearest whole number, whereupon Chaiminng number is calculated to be 97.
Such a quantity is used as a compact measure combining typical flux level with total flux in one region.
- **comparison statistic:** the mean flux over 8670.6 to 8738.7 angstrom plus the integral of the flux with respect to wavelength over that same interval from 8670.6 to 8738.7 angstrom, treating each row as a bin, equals 870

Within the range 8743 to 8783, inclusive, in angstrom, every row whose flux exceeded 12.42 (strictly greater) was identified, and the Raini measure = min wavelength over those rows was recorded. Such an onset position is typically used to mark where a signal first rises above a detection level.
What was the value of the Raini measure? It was 8744.77 angstrom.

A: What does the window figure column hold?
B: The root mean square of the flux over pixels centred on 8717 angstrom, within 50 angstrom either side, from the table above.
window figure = 12.5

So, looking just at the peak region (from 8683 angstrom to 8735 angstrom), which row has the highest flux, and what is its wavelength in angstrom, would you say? 8688.57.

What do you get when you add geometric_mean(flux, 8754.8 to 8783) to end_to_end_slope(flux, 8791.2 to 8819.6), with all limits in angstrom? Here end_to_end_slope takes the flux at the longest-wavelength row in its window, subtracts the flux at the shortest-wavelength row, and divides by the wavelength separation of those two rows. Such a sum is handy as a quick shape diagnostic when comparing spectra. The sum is 12.6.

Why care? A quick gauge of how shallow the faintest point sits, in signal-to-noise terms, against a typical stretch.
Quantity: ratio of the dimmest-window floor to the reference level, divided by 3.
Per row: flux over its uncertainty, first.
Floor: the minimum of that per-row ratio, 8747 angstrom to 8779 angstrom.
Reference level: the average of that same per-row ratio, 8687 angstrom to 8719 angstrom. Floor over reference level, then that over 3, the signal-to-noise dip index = 0.16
